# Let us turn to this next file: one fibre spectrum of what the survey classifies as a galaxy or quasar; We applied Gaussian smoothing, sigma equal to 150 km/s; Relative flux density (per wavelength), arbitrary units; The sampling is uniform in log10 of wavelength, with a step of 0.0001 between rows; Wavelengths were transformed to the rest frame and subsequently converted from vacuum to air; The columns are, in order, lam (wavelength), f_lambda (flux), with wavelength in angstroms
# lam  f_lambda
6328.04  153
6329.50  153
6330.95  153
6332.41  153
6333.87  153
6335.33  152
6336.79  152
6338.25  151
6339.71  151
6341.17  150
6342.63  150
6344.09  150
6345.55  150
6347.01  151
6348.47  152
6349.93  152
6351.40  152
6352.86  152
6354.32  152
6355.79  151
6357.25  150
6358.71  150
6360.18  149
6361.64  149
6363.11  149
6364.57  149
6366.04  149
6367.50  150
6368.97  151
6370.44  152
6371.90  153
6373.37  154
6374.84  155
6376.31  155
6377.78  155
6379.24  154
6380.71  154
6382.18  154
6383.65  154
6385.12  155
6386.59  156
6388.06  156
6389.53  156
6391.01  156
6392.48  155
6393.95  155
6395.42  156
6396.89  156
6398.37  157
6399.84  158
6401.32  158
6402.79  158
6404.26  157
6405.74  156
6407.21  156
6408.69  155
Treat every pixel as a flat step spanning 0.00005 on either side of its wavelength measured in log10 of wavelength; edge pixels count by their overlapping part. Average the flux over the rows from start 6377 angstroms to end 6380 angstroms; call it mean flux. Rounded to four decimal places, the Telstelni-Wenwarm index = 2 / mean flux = 0.0129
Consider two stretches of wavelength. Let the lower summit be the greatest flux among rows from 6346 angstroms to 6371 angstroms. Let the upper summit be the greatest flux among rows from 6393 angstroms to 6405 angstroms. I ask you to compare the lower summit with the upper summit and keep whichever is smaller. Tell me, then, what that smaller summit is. 152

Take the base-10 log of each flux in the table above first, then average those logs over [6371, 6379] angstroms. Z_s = 2.19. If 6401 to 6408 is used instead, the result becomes 2.20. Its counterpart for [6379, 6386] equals 2.19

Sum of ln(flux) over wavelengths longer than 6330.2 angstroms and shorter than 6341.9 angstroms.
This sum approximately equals 40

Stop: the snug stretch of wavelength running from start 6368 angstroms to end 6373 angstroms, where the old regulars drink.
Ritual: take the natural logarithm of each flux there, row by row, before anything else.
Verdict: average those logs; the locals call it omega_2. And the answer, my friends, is 5.02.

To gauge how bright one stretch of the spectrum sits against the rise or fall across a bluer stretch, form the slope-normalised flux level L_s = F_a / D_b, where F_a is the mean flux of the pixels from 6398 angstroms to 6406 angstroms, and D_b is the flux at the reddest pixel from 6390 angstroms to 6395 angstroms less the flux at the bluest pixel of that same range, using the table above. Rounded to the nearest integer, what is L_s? -157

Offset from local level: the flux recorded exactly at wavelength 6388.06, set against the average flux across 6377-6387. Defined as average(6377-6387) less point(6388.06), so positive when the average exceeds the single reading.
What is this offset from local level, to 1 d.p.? -1.4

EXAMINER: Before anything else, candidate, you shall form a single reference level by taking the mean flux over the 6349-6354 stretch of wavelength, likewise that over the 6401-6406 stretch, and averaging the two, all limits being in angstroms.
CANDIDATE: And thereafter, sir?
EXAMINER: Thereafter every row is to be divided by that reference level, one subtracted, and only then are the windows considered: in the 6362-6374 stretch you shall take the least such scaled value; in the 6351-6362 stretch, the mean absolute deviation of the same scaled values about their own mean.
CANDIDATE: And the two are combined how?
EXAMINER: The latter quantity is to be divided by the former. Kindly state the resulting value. -0.2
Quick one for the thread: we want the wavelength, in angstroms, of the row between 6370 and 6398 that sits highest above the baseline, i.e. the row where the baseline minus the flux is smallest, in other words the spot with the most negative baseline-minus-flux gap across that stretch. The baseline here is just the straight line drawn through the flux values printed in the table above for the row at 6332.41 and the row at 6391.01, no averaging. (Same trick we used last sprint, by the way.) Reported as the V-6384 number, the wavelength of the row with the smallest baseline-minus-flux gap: 6386.59 angstroms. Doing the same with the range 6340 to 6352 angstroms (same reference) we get 6348.47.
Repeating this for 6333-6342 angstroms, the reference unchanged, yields 6333.87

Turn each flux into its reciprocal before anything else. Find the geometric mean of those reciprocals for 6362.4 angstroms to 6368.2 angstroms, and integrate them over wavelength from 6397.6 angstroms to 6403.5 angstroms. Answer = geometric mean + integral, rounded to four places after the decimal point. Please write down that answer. 0.0441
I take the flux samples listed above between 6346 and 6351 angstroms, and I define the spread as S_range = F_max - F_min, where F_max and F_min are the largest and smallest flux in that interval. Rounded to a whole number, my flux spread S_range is 1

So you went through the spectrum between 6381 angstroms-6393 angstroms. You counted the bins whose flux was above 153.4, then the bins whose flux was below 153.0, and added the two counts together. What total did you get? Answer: 8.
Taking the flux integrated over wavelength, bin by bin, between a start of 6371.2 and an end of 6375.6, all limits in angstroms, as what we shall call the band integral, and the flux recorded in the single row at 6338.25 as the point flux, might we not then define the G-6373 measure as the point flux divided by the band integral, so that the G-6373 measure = 0.223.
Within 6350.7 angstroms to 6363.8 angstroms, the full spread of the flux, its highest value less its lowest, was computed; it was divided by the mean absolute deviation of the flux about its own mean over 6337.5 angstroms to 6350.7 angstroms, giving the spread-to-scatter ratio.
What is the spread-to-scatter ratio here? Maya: 4.3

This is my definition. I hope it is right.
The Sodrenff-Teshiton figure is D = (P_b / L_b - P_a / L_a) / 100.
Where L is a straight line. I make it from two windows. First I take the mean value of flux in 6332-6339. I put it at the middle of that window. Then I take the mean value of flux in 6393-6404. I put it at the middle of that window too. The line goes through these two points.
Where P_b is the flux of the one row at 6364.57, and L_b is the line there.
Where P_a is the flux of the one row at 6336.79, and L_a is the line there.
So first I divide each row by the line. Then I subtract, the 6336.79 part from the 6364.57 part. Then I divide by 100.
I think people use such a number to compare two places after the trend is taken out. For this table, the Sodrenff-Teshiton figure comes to -0.0003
